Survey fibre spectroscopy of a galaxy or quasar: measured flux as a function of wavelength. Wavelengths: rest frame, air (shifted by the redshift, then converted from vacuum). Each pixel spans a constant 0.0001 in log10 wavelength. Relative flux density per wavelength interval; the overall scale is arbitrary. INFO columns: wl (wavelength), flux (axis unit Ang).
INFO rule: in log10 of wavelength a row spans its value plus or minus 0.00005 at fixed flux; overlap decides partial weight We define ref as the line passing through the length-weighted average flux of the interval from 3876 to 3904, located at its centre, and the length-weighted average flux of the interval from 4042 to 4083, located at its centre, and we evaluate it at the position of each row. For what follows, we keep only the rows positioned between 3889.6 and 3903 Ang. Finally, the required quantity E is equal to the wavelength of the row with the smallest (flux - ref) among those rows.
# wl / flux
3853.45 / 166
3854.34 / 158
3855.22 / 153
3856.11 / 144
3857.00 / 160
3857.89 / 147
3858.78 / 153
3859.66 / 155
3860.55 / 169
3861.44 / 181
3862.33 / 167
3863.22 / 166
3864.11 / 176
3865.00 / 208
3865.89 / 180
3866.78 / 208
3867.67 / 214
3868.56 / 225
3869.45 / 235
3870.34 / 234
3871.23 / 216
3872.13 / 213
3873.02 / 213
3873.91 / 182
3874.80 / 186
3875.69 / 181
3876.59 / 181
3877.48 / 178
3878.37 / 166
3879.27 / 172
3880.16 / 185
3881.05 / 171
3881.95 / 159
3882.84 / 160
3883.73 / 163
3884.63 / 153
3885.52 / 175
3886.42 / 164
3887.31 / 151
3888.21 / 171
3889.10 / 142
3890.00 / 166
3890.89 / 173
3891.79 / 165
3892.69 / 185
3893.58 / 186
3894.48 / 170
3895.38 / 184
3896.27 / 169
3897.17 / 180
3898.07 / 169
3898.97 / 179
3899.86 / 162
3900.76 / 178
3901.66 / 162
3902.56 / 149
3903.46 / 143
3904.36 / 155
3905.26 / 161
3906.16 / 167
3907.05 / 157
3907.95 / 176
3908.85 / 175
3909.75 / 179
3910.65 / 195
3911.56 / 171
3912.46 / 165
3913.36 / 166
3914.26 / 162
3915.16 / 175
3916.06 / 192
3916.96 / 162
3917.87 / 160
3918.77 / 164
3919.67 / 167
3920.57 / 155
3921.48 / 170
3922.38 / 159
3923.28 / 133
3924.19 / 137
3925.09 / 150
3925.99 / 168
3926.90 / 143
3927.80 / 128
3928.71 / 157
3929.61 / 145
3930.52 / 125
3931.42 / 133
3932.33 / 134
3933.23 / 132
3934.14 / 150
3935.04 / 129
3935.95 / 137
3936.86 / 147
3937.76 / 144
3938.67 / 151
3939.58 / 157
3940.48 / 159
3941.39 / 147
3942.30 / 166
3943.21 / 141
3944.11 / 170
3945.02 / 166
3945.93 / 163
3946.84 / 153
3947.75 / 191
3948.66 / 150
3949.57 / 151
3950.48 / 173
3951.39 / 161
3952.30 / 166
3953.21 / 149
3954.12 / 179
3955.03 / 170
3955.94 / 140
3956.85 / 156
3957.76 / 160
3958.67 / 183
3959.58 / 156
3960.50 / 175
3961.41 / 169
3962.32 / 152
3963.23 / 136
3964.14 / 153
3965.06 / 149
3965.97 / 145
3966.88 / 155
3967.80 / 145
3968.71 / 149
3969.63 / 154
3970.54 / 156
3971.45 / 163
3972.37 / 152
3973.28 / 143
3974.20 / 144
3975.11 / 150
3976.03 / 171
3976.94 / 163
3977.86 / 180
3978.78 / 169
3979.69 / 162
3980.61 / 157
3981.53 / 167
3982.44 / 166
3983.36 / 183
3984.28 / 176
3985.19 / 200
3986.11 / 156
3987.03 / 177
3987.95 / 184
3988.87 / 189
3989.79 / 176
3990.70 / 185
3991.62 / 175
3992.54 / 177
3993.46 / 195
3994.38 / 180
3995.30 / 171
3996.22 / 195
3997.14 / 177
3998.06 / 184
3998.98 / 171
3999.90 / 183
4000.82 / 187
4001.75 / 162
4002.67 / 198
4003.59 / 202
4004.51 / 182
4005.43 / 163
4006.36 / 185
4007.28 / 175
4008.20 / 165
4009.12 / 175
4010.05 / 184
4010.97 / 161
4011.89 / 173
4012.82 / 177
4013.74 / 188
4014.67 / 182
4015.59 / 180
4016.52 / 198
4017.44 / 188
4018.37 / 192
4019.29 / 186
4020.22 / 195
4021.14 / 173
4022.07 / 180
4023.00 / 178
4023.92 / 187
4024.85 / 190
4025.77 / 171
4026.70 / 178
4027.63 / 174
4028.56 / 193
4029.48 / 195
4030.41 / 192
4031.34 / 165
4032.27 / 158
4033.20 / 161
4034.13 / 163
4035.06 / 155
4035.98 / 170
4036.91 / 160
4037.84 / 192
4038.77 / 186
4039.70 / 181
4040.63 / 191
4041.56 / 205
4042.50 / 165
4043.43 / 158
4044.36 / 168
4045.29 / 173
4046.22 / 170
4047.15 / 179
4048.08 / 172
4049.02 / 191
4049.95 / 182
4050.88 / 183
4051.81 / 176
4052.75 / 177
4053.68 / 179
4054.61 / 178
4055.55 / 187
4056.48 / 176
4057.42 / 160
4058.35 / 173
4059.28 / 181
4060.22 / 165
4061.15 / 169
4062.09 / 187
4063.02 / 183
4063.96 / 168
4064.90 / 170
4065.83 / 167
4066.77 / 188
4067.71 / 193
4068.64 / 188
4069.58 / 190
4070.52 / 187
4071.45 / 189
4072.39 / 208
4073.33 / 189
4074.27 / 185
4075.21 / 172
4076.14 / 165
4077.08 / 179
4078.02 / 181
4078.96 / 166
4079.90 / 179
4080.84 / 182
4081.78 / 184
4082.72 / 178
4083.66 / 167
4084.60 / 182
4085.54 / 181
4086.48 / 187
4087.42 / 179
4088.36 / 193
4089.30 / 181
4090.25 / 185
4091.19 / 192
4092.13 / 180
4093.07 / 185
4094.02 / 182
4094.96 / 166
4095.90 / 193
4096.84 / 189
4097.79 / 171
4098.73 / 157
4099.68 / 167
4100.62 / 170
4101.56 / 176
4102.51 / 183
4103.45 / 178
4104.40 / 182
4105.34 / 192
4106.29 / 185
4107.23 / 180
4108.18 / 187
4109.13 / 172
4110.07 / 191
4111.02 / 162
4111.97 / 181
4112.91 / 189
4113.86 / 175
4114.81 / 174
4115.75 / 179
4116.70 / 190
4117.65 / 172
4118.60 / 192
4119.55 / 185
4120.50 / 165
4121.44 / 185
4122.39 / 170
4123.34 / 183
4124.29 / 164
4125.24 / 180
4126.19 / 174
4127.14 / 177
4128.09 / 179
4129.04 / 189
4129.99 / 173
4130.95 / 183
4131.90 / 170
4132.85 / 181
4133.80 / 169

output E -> 3902.56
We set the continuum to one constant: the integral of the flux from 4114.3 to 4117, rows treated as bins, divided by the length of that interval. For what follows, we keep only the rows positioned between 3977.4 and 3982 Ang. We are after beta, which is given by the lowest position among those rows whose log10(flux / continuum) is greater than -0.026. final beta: 3977.86 Ang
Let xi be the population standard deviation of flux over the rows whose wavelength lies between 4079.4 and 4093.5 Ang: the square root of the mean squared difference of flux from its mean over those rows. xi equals 6.0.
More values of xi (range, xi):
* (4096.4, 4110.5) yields 9.6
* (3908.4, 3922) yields 10.9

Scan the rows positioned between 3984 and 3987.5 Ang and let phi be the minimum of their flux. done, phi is 156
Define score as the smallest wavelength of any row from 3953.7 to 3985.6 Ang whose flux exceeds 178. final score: 3954.12 Ang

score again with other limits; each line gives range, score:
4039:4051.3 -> 4039.70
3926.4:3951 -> 3947.75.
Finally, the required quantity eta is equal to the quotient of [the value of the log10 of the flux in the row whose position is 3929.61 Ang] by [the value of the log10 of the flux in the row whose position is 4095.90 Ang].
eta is 0.95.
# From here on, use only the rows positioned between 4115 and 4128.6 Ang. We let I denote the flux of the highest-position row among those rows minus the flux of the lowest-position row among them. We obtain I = 0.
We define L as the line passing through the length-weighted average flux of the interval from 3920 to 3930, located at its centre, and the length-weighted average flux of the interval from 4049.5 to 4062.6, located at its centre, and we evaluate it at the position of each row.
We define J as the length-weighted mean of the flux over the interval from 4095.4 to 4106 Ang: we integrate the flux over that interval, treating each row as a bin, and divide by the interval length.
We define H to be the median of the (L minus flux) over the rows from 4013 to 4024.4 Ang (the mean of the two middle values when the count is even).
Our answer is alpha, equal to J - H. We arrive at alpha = 195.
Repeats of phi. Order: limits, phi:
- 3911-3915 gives 162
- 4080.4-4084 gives 167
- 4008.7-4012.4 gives 161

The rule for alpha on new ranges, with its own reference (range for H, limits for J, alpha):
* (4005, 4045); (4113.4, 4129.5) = 187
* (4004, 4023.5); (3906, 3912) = 186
